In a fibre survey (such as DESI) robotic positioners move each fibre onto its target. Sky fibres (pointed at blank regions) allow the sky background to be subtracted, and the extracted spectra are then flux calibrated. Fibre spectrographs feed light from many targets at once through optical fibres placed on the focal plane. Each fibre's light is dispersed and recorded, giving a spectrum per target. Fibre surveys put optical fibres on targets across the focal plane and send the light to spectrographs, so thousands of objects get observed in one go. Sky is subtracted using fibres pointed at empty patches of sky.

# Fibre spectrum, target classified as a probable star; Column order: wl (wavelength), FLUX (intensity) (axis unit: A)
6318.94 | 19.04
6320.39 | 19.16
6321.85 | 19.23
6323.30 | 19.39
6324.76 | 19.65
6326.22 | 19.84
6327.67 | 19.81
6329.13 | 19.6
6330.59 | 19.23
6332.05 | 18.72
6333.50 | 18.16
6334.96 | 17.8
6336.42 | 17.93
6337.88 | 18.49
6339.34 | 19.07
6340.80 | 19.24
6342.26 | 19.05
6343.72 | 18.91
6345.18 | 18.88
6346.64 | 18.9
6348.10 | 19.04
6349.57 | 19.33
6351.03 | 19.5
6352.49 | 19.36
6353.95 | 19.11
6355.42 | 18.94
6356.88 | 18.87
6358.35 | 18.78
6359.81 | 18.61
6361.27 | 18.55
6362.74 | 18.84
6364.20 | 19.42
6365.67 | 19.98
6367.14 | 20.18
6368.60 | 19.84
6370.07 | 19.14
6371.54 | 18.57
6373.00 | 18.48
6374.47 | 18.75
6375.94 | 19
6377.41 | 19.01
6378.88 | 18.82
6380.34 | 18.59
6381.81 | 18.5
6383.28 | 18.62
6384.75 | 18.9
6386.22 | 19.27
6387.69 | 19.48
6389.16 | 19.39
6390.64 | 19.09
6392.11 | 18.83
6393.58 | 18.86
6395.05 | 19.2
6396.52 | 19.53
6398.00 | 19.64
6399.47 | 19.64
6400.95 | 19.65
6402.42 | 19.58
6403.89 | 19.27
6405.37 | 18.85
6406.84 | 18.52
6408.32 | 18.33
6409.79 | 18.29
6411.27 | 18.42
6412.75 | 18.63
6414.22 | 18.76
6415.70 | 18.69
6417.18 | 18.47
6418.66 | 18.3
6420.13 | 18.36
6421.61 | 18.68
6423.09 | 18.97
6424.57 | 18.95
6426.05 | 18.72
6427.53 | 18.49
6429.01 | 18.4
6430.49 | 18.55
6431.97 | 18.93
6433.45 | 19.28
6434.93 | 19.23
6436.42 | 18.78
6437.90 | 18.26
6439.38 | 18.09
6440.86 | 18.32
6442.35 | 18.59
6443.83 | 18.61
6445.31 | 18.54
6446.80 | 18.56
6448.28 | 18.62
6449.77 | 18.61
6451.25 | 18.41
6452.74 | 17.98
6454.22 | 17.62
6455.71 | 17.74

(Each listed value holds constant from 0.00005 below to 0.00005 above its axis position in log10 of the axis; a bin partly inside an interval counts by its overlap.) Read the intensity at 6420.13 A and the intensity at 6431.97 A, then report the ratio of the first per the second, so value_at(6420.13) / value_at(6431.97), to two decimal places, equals 0.97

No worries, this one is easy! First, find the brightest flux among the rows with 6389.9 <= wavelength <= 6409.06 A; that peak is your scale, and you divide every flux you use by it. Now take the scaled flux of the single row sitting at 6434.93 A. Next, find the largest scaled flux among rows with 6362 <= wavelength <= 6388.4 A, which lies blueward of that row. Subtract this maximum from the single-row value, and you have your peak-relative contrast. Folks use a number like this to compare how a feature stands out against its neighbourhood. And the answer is -0.048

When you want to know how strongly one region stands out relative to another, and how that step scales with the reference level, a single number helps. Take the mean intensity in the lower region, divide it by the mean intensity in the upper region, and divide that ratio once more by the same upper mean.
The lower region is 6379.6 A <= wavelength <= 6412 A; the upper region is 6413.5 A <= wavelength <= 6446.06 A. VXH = 0.0548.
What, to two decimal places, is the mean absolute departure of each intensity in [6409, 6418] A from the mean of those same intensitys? 0.15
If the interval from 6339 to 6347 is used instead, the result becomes 0.11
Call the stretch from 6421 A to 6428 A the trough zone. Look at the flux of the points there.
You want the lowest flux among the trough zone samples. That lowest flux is 18.49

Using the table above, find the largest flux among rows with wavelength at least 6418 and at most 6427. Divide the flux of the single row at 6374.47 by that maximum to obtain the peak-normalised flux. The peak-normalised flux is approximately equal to 0.988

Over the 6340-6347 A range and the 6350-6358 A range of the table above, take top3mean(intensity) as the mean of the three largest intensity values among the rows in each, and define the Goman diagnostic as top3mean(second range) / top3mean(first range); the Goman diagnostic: 1.01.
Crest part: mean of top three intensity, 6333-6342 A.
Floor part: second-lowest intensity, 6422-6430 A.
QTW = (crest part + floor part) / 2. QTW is 18.7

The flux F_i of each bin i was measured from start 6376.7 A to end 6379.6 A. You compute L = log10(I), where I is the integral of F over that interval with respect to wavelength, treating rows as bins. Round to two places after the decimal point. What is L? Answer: 1.74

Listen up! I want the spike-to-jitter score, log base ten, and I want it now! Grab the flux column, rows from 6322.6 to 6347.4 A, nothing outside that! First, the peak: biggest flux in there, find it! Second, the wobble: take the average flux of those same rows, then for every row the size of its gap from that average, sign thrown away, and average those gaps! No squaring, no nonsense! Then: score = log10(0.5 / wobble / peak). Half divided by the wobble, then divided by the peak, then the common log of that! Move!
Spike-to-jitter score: -1.28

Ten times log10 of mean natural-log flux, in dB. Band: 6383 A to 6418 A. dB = 4.689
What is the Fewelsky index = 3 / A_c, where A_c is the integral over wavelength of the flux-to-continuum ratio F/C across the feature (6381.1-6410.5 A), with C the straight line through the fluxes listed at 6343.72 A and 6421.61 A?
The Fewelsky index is 0.10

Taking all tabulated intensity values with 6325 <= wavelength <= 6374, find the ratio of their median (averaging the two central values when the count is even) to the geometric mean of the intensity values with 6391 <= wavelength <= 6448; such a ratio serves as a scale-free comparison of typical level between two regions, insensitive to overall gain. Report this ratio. 1.014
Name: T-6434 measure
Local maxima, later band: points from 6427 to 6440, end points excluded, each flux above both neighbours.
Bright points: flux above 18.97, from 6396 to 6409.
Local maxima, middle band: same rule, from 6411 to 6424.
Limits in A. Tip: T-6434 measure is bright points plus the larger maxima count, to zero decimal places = 7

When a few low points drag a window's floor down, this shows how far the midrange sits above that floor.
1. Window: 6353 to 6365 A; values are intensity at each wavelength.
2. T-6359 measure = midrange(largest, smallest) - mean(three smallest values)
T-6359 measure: 0.34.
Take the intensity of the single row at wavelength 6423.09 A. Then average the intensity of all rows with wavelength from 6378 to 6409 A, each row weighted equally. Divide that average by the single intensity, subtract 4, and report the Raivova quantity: -2.99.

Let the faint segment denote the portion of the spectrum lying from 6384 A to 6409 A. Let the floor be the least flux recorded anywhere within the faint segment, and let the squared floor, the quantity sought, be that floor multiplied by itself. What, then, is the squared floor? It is 336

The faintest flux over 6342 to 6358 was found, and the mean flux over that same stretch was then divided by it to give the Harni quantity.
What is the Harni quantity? 1.01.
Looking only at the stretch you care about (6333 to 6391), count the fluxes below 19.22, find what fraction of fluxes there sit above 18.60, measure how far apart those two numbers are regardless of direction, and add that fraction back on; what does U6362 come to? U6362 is 29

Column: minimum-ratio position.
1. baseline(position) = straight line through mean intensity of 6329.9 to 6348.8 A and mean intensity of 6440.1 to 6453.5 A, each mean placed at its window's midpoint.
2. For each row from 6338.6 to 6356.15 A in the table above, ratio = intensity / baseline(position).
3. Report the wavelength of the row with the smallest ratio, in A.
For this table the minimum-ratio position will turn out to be 6345.18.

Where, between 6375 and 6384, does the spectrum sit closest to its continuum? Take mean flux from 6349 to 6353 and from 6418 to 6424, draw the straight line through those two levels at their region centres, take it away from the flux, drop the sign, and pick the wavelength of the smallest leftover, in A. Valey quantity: 6377.41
